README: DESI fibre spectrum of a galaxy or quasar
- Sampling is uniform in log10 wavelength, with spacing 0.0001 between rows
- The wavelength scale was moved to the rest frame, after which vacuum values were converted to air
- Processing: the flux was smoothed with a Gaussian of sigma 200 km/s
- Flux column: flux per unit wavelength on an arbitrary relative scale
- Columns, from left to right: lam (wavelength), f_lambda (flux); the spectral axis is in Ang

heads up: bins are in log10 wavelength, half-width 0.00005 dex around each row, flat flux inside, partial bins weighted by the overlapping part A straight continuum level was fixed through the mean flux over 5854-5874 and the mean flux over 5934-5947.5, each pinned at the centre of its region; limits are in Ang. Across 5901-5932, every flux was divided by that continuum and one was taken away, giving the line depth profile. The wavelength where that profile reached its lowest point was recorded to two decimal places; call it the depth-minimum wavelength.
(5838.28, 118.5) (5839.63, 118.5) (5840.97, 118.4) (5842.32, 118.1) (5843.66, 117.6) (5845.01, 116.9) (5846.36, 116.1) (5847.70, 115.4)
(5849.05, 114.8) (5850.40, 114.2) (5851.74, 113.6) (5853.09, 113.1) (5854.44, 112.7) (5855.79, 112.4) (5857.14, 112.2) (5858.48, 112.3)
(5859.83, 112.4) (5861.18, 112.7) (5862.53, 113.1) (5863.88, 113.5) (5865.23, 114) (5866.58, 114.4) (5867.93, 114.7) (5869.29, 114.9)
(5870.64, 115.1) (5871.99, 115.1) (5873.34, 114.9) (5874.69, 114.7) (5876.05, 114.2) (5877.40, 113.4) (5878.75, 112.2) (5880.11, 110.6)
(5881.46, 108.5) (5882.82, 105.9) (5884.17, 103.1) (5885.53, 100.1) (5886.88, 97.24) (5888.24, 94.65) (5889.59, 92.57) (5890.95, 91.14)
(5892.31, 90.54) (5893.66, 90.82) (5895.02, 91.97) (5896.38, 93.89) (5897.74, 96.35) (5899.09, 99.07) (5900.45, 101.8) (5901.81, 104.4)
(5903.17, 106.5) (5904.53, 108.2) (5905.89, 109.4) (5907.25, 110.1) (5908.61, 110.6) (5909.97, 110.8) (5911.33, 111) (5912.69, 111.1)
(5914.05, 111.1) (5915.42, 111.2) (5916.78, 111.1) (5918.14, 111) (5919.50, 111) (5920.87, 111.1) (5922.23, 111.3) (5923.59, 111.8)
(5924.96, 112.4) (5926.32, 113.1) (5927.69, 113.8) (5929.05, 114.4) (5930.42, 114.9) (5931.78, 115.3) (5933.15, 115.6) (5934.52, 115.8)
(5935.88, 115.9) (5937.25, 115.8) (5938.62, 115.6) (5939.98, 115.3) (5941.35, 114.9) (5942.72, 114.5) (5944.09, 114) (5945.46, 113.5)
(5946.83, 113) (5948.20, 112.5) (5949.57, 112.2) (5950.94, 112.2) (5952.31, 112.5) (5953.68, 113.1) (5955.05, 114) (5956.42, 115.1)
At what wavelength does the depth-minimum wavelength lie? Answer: 5901.81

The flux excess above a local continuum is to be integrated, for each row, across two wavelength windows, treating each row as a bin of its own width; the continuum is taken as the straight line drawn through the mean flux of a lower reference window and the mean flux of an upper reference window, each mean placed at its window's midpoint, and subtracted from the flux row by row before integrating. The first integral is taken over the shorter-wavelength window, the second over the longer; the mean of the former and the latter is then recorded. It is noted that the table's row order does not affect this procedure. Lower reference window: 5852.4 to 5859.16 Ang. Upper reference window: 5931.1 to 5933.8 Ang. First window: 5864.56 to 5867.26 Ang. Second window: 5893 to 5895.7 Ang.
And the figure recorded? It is -29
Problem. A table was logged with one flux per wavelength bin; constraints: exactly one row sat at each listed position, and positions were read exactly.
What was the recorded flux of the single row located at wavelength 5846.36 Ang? 116.1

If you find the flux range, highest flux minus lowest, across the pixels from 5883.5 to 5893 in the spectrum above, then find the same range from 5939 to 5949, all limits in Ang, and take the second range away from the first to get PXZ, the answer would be 9.8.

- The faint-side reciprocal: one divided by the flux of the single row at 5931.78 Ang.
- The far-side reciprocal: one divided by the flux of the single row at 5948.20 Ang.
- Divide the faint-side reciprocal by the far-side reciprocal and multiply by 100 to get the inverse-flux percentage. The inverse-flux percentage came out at 98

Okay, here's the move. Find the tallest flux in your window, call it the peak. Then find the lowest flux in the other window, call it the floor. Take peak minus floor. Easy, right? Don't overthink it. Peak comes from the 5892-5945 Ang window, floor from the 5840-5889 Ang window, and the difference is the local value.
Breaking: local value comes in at 21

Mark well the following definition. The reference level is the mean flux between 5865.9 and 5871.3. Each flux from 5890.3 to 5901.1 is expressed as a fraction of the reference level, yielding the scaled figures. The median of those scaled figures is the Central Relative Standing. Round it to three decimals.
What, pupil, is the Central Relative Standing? 0.810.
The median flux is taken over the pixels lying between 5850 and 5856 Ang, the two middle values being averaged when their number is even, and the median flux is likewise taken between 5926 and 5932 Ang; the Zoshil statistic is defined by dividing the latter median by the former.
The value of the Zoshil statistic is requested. 1.01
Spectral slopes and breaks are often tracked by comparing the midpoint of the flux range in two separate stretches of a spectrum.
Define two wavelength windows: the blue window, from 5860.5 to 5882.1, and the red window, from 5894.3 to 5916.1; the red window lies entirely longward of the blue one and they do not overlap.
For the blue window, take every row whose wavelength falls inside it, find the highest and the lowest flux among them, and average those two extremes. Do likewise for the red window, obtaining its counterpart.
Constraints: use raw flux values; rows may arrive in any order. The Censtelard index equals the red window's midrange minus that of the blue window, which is -10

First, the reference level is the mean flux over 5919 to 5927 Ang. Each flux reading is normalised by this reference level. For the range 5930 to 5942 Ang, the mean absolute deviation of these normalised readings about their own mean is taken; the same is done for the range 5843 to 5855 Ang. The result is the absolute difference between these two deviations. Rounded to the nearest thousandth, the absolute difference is 0.010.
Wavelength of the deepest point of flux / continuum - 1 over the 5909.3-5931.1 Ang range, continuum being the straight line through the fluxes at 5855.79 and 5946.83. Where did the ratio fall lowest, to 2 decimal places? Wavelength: 5909.97 Ang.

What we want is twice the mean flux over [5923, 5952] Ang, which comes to 228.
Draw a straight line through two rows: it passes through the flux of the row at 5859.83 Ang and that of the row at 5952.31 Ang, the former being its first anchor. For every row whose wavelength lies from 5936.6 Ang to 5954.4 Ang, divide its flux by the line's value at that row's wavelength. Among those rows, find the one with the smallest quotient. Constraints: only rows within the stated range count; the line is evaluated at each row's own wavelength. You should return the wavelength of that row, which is 5950.94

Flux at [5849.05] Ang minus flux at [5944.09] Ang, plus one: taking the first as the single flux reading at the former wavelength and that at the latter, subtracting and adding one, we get 1.8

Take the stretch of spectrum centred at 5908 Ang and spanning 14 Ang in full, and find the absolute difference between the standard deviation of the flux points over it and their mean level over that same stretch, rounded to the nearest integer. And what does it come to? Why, 107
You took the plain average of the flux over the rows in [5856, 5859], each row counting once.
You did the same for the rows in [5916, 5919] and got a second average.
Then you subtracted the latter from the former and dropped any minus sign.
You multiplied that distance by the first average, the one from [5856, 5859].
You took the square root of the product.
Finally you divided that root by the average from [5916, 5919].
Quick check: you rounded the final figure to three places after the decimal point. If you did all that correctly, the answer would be 0.105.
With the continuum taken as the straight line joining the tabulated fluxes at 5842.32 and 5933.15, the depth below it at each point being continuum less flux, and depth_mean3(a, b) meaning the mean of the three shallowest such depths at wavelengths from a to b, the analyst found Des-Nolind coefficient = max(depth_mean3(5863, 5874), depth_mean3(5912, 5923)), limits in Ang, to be 4.8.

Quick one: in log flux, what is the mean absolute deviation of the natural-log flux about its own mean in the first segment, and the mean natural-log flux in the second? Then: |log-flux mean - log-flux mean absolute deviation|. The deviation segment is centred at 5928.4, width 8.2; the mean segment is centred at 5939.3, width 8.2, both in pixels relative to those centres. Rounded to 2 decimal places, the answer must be 4.74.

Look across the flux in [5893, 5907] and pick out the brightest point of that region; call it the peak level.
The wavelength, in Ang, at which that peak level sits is 5905.89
